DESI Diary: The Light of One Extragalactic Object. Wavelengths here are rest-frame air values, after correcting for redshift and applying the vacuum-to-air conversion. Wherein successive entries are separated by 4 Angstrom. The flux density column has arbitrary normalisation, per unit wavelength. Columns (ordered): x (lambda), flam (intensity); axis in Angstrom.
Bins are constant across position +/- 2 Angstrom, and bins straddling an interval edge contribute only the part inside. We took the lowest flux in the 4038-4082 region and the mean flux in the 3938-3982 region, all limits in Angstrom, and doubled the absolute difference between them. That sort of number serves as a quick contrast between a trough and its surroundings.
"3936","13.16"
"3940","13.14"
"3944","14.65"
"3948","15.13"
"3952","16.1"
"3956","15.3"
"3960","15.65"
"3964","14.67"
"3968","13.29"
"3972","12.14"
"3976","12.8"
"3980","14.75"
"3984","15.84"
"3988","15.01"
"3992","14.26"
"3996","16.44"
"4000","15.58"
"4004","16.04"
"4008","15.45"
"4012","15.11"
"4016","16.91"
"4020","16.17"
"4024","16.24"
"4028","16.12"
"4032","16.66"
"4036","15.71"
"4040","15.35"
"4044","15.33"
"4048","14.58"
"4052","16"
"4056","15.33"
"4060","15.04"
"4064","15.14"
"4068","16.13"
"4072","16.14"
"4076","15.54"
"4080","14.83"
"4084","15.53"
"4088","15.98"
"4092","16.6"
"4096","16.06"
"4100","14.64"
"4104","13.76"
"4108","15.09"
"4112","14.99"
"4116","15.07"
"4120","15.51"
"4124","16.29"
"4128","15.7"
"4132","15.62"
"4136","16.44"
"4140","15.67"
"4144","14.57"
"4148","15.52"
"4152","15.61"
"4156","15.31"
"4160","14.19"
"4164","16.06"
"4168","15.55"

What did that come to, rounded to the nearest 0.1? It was 0.5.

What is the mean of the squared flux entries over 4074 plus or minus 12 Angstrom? 242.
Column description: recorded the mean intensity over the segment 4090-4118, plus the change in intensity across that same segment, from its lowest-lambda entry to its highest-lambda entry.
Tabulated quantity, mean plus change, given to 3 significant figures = 13.6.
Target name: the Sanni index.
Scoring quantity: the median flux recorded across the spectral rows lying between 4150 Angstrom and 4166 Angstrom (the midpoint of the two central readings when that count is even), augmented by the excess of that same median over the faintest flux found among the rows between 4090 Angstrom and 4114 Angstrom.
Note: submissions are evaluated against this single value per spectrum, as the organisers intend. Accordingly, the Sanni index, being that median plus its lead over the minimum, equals 17.2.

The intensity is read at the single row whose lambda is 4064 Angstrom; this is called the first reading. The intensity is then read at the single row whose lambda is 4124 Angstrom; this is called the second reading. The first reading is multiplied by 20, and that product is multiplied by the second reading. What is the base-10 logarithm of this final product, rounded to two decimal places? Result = 3.69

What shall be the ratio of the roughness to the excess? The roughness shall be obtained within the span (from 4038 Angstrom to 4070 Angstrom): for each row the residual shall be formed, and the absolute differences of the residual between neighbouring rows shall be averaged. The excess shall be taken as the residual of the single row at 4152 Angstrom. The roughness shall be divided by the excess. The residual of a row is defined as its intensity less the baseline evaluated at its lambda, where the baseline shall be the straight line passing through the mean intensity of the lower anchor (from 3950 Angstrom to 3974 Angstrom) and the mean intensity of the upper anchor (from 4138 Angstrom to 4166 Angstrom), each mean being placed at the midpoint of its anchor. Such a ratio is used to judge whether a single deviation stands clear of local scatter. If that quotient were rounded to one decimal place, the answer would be 1.8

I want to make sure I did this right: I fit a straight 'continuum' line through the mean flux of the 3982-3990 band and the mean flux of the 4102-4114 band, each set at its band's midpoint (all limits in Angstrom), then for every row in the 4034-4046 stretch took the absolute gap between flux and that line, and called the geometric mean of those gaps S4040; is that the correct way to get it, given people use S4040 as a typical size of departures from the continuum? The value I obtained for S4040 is 0.37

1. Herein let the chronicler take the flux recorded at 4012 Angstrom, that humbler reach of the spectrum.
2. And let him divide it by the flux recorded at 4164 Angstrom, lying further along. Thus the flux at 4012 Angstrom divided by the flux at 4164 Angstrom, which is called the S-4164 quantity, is 0.94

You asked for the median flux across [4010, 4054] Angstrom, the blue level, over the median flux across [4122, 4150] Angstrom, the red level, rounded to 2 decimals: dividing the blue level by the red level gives 1.02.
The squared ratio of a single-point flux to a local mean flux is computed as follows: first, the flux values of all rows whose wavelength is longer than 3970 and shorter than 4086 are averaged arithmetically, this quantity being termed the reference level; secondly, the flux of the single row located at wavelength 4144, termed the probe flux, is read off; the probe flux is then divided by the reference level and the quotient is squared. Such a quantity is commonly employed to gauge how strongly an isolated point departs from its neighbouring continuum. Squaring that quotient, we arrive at 0.90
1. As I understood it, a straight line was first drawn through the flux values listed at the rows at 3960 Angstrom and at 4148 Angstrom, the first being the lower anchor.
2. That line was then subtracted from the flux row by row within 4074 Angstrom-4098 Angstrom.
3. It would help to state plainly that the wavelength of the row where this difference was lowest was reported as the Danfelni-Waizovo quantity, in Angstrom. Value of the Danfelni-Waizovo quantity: 4080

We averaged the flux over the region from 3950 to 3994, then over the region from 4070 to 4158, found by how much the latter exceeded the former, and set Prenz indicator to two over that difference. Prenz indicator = 2.1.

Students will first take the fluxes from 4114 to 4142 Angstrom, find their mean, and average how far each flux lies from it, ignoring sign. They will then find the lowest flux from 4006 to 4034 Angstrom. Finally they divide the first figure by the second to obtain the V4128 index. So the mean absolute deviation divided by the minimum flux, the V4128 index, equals 0.023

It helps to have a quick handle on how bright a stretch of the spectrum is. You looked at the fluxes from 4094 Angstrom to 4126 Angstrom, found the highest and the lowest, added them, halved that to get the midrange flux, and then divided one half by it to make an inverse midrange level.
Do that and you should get 0.0333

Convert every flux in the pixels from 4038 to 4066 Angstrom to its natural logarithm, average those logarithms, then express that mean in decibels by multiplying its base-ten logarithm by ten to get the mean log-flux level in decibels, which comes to 4.35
